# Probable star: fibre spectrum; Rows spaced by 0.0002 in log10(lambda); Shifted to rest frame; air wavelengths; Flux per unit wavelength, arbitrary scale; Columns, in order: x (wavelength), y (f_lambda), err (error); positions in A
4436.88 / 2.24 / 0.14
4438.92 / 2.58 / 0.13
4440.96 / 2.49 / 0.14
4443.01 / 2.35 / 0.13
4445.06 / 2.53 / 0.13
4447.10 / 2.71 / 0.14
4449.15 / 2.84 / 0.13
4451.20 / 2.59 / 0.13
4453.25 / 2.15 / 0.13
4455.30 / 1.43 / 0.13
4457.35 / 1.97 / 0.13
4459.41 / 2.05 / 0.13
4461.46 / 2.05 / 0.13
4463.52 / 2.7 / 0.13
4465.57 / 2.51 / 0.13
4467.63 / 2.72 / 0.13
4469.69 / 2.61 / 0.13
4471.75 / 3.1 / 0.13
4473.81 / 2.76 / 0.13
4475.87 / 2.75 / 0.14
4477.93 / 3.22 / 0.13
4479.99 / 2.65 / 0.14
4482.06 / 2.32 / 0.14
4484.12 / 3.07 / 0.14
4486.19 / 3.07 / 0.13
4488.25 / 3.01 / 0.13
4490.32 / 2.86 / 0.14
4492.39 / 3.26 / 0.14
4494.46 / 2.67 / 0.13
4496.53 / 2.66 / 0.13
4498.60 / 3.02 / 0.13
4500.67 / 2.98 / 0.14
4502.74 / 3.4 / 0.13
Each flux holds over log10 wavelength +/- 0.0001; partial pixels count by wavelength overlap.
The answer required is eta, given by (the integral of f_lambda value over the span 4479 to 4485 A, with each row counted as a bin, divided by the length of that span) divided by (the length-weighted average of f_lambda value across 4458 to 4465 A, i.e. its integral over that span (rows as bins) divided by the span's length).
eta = 1.18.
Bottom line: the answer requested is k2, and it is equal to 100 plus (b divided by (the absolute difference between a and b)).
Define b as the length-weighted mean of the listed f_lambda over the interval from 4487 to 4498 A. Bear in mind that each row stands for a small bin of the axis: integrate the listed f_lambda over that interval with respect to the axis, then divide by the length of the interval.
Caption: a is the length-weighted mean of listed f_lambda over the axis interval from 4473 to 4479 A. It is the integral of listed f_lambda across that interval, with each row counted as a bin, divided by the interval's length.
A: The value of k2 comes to 295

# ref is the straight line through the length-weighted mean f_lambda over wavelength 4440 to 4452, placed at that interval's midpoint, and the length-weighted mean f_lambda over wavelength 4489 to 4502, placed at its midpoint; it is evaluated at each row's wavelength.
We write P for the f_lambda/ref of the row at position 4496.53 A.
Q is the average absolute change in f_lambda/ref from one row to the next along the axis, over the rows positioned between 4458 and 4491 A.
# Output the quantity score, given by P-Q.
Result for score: 0.80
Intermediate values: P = 0.91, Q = 0.105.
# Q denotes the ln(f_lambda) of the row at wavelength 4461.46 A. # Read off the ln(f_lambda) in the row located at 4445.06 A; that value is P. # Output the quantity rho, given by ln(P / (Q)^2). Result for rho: 0.6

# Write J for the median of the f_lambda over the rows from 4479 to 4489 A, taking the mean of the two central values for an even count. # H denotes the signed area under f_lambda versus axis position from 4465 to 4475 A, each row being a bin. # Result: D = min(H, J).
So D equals 3.0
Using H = 27.5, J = 3.0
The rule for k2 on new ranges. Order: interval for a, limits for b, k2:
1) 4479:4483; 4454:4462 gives 103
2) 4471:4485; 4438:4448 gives 108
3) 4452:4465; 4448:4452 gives 104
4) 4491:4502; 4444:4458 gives 104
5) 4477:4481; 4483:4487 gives 125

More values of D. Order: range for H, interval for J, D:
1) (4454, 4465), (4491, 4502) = 3.0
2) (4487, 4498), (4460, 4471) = 2.6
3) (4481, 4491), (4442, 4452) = 2.6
